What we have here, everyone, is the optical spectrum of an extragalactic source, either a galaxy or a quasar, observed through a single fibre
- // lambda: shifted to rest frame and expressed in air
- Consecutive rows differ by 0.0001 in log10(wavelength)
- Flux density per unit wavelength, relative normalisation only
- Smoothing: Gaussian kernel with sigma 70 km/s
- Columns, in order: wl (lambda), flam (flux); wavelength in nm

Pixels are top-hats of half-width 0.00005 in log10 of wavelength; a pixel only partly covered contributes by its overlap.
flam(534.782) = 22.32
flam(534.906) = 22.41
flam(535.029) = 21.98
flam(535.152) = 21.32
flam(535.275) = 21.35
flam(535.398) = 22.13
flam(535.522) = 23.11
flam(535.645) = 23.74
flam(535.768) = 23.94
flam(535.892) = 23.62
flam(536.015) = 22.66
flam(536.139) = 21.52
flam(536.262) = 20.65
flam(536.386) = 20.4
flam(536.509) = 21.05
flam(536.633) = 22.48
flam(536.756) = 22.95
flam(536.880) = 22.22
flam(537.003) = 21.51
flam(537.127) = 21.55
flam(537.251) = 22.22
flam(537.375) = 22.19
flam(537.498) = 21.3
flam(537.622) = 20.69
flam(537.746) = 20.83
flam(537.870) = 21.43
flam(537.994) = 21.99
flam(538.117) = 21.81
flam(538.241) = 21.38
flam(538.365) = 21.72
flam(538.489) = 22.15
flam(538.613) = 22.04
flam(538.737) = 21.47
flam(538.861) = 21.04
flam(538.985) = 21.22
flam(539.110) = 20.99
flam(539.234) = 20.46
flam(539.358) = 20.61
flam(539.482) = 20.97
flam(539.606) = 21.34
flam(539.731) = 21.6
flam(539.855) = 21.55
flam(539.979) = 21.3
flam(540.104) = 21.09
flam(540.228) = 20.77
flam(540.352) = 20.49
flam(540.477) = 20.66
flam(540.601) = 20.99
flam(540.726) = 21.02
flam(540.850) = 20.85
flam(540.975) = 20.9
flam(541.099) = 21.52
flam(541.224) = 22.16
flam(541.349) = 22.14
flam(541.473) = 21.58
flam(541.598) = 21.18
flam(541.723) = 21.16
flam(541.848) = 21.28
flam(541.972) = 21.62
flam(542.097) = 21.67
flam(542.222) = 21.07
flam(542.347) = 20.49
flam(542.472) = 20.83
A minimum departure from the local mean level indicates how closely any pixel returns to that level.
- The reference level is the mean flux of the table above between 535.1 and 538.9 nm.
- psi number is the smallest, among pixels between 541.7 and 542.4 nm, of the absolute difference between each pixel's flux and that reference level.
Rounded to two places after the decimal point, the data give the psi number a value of 0.22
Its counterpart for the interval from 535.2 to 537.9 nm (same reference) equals 0.24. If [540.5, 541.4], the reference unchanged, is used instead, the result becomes 0.25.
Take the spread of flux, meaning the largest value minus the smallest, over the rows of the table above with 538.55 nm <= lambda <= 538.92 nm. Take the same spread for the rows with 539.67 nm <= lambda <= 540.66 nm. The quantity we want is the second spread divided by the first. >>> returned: 1.1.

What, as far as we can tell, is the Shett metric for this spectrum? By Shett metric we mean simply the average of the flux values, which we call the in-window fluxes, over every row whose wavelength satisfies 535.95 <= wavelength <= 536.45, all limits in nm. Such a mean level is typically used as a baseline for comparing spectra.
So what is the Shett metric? 21.3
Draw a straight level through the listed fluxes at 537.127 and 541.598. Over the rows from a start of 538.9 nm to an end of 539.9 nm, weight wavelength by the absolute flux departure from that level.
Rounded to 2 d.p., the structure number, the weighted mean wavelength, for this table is 539.35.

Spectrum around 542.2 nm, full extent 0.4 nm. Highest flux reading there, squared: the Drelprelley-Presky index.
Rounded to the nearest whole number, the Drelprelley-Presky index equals 470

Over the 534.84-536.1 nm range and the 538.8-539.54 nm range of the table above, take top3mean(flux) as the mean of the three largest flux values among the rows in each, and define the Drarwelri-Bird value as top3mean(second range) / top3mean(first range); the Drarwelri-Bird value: 0.89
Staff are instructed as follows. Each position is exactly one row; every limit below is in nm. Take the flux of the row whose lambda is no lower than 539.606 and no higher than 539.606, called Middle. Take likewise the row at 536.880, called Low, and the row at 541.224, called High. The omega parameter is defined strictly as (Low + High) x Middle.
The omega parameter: 947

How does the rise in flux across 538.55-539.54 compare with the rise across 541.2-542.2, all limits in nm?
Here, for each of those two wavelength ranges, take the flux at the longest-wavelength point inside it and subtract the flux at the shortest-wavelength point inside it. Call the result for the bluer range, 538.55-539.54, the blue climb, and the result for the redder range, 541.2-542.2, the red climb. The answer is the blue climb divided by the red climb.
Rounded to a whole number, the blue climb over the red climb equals 2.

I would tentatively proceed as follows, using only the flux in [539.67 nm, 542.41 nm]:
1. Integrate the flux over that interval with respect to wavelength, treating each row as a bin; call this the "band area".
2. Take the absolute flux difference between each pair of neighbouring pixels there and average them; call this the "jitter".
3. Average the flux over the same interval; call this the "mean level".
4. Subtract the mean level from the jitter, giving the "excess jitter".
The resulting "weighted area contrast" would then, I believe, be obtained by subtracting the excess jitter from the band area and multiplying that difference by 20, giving 1583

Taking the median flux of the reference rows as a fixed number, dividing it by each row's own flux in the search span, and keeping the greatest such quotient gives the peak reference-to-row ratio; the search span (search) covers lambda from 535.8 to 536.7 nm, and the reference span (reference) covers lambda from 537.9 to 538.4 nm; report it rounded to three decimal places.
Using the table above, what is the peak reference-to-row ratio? 1.067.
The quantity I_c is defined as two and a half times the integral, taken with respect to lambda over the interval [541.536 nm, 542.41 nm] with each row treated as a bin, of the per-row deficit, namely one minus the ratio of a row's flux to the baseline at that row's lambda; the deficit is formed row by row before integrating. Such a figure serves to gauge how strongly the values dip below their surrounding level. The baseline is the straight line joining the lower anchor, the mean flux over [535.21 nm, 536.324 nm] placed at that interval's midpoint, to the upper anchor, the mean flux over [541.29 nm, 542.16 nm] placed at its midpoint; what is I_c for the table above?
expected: 0.03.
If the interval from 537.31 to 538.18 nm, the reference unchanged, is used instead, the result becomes 0.07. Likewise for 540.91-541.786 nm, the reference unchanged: 0.01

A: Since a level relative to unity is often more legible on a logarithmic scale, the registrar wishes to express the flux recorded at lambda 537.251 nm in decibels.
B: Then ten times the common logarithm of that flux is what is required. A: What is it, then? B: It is 13.5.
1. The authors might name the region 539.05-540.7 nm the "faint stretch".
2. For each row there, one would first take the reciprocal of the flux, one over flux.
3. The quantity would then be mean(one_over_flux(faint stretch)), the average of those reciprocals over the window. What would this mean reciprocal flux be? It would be 0.0477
